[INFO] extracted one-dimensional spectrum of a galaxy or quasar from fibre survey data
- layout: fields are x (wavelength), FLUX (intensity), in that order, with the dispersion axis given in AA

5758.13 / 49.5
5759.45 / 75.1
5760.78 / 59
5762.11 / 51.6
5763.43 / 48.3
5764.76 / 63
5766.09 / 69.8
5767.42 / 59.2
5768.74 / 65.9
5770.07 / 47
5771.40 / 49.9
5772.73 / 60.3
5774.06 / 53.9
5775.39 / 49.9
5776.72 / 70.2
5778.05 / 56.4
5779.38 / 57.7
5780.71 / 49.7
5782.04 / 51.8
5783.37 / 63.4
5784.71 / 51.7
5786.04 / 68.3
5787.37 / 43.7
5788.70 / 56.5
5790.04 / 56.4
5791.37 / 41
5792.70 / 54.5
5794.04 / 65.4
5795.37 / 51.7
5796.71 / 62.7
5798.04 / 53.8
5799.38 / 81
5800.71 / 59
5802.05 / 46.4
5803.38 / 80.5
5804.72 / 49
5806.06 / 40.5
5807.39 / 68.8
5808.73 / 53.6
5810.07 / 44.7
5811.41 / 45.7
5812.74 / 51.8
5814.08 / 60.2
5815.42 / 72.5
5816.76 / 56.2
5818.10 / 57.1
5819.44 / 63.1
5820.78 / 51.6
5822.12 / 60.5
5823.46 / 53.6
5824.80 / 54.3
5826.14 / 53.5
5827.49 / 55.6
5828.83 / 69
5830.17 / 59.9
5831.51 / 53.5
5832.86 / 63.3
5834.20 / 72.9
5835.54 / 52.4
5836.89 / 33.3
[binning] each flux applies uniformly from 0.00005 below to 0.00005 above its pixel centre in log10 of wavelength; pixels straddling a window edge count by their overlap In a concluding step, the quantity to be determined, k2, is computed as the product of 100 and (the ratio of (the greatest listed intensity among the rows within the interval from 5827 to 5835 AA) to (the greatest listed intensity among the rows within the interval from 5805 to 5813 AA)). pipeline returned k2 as 106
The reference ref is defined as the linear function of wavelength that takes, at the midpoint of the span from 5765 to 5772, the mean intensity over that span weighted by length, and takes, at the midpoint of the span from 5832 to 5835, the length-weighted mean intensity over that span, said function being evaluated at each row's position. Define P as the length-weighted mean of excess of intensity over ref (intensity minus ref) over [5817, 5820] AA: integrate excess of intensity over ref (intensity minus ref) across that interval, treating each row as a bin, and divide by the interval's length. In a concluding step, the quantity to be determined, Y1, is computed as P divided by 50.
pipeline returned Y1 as -0.11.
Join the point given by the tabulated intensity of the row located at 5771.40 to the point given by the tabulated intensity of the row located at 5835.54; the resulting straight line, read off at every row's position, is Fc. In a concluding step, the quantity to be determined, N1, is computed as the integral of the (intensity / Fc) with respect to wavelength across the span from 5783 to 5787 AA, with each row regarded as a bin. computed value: 5 AA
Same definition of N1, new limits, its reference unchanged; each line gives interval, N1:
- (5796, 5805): 11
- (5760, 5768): 9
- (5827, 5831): 5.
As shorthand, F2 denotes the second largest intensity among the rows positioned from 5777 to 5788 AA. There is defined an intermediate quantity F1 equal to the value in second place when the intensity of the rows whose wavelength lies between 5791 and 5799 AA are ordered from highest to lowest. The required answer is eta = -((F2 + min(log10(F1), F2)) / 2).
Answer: -33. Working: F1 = 62.7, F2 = 63.4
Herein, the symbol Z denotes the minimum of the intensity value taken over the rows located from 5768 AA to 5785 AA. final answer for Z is 47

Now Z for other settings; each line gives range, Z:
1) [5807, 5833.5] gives 44.7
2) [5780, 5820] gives 40.5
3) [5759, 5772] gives 47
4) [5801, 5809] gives 40.5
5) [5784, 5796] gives 41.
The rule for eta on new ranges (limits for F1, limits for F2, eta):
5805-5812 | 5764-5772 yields -34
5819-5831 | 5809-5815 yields -27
